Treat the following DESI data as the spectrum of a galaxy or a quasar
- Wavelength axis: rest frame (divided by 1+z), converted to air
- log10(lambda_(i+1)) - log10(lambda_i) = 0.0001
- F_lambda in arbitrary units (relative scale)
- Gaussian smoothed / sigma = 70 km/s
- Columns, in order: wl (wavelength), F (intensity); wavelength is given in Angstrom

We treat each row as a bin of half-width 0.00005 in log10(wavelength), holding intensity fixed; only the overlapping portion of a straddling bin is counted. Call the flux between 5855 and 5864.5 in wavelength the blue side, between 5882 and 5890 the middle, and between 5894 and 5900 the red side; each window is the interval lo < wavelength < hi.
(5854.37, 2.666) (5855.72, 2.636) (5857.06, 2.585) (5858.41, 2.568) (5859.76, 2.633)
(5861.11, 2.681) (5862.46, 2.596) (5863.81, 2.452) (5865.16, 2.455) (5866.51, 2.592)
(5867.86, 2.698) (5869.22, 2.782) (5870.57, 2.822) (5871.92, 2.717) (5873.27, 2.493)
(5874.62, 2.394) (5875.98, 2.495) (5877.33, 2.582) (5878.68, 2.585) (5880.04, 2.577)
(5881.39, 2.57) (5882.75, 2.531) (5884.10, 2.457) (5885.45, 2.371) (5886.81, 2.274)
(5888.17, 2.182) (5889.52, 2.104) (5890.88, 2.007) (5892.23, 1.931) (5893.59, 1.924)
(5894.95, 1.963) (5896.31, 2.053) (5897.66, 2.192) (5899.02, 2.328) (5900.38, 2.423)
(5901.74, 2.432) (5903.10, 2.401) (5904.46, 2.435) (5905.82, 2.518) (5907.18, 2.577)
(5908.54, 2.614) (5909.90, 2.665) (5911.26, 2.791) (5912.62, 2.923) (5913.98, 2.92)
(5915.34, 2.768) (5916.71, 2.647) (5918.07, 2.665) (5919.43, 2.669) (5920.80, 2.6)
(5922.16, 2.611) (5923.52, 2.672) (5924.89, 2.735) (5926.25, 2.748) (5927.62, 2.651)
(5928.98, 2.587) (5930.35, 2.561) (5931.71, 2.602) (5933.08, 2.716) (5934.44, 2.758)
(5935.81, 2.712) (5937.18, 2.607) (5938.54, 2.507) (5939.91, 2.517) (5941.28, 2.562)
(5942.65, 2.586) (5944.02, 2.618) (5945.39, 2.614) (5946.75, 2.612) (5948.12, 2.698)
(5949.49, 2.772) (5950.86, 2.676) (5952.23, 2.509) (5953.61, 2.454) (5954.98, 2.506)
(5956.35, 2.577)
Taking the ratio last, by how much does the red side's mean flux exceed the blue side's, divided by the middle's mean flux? -0.20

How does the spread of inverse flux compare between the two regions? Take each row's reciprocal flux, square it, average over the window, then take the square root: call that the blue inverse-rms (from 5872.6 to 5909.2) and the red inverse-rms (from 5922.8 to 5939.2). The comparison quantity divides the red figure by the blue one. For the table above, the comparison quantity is 0.87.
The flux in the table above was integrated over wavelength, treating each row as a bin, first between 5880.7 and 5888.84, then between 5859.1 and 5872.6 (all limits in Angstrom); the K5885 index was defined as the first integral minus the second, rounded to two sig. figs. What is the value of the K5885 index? -16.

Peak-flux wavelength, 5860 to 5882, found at 5870.57 Angstrom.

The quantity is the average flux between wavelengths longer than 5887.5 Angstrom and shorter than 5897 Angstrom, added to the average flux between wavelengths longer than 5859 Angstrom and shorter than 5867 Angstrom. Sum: 4.59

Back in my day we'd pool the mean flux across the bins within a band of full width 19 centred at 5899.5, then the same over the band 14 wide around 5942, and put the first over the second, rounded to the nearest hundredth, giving 0.87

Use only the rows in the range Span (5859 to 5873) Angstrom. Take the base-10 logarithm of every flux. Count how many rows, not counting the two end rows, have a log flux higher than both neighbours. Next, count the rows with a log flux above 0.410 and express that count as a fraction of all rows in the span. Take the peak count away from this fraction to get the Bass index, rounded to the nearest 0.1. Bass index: -1.2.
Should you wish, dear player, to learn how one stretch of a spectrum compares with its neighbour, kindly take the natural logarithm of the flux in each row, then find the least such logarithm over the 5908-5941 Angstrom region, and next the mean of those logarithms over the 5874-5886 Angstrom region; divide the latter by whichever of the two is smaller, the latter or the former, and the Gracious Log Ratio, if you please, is 1.00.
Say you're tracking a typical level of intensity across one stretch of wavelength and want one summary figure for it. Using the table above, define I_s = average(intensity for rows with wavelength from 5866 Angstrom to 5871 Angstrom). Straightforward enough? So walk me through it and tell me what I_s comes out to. 2.7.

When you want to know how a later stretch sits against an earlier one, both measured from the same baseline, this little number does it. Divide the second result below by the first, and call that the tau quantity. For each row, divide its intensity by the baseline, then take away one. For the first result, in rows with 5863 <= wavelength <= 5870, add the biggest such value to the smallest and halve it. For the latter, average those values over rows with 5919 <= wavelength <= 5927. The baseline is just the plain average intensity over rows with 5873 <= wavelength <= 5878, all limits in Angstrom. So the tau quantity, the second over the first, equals 1.4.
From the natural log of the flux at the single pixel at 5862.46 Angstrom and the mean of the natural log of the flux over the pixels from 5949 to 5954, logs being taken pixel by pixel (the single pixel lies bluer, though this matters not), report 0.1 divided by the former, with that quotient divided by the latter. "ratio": 0.110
